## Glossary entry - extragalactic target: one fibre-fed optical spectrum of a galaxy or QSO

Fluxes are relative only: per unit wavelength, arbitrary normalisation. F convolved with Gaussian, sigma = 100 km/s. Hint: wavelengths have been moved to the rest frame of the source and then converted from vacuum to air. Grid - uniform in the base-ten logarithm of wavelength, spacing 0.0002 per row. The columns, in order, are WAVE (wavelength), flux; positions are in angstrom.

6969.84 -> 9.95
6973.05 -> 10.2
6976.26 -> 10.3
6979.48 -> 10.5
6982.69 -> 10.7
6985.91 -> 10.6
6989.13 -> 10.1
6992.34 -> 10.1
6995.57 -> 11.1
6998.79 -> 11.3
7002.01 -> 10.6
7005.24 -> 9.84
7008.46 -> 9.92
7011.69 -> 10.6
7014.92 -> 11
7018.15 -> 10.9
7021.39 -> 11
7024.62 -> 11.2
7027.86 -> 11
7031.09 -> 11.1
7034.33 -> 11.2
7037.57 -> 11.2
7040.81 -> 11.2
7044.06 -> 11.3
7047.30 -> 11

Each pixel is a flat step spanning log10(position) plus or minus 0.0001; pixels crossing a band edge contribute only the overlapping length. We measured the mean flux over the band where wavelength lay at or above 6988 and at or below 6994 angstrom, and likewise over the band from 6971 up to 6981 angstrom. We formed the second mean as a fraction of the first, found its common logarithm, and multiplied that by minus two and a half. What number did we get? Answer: -0.02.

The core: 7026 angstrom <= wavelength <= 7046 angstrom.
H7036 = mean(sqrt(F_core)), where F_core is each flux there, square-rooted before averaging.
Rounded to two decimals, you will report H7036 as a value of 3.34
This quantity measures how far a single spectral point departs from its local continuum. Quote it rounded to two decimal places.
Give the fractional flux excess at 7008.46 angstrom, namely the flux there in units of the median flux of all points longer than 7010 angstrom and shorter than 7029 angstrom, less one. -0.10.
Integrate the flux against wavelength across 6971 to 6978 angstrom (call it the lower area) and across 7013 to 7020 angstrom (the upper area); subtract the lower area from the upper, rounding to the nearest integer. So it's 5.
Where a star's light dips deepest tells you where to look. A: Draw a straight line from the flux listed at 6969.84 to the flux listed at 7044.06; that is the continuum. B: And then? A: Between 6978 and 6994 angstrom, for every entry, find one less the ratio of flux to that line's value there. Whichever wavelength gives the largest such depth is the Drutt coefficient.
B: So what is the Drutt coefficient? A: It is 6992.34 angstrom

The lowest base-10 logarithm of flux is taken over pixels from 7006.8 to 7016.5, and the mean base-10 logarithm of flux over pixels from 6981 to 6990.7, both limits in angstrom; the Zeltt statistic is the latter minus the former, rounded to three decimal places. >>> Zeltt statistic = 0.023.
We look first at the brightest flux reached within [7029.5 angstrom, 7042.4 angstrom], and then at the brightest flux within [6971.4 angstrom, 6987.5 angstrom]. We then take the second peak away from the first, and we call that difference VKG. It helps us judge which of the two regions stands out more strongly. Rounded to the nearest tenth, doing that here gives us 0.5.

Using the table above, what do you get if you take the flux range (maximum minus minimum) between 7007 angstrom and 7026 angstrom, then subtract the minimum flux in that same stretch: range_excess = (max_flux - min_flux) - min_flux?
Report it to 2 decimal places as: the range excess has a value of -8.64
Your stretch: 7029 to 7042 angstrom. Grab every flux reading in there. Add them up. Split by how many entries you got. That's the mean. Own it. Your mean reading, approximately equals 11.2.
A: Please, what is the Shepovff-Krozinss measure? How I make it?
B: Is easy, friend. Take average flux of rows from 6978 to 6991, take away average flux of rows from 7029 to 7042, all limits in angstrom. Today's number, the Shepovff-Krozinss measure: -0.70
